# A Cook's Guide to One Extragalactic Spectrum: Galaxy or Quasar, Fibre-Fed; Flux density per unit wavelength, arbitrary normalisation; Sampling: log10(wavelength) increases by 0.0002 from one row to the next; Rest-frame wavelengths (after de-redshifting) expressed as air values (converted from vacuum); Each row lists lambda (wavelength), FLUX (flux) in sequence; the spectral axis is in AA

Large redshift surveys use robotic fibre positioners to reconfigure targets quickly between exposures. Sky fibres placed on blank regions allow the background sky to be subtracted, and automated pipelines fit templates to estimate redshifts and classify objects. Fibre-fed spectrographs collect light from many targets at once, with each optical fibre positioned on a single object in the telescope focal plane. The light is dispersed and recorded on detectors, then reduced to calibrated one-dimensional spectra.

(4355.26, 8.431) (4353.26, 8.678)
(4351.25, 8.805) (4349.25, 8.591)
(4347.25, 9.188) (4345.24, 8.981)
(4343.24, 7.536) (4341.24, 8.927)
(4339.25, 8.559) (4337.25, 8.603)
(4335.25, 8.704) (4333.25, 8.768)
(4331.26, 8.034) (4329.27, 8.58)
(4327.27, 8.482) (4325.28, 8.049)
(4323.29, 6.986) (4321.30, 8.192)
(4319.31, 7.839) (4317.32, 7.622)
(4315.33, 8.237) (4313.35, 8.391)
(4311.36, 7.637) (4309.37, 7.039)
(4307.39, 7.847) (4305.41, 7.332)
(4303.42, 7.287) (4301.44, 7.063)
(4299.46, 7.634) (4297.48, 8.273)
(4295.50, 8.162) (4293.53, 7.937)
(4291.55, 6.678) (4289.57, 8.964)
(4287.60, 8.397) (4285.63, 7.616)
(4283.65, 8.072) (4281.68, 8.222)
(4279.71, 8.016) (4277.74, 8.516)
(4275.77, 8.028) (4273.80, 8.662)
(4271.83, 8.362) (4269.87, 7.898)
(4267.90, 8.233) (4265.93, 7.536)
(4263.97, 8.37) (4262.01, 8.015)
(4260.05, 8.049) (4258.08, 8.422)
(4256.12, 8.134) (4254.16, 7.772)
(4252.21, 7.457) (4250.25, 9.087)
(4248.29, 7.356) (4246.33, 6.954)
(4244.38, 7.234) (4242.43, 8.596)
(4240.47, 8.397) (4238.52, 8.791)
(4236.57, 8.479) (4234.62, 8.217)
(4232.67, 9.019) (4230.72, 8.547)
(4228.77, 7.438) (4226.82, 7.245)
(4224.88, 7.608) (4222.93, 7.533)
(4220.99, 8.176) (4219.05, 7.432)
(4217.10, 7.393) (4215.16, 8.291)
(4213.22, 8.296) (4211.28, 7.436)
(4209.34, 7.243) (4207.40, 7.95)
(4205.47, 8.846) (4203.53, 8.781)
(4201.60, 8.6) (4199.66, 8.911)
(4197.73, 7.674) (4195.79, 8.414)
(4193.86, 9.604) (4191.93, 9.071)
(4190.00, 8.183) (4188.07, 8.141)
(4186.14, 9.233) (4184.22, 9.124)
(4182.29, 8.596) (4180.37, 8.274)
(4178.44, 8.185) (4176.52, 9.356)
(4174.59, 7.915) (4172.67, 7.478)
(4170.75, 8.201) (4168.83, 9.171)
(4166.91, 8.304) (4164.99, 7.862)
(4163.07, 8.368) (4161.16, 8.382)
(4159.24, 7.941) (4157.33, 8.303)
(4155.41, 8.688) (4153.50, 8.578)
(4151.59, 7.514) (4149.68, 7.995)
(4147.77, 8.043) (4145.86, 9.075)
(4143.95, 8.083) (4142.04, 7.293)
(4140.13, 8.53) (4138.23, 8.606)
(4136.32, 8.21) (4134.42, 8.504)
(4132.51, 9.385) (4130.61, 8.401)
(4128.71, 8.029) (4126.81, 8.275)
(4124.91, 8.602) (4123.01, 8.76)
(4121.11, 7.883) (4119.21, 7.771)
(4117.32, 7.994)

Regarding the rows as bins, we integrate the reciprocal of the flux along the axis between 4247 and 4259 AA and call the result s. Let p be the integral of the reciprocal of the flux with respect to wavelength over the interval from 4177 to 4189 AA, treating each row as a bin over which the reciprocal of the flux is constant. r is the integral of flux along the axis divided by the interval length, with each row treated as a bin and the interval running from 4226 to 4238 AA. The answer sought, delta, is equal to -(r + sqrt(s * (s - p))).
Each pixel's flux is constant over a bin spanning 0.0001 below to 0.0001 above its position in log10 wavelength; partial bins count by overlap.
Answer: -8.60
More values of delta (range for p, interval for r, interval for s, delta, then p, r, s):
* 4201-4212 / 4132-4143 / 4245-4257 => -8.93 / 1.36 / 8.4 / 1.56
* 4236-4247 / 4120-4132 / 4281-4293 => -8.82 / 1.37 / 8.4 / 1.52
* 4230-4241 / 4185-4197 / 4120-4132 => -9.23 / 1.28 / 8.8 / 1.44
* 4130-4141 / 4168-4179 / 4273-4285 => -8.89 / 1.28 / 8.4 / 1.46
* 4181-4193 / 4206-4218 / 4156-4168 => -8.16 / 1.38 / 7.8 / 1.46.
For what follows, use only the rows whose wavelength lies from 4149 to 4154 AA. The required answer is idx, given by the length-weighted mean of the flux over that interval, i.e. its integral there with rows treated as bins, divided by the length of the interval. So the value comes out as 8.0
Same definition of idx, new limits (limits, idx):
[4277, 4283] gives 8.2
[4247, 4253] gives 7.9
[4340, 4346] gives 8.5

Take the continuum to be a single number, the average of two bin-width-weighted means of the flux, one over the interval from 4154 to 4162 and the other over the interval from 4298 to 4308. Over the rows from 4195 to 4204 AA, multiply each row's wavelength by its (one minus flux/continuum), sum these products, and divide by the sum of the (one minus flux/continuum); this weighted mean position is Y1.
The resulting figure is 4200.8 AA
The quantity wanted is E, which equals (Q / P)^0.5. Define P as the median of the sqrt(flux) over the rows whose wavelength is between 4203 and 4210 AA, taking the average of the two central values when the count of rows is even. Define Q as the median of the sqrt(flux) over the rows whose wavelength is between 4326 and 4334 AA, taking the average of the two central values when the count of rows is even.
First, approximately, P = 2.89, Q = 2.92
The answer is 1.01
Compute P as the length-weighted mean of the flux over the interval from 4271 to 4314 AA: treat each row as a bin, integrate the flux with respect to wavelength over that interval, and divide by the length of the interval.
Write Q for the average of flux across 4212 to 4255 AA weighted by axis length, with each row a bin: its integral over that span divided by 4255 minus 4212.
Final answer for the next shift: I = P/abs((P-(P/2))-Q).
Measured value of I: 1.97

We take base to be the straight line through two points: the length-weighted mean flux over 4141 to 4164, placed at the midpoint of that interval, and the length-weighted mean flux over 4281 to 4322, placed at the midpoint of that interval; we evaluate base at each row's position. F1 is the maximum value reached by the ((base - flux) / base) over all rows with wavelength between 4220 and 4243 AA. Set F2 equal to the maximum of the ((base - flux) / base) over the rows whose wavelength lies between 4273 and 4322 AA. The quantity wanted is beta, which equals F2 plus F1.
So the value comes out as 0.24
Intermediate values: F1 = 0.10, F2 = 0.149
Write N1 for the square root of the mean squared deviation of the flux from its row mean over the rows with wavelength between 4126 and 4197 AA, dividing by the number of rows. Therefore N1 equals 0.54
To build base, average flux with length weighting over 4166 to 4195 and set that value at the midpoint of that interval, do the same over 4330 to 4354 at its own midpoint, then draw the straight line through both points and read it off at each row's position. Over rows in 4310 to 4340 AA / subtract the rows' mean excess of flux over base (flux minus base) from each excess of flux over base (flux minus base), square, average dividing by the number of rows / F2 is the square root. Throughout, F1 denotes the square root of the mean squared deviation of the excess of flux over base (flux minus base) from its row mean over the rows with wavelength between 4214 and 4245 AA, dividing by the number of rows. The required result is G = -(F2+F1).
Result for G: -1.06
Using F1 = 0.58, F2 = 0.48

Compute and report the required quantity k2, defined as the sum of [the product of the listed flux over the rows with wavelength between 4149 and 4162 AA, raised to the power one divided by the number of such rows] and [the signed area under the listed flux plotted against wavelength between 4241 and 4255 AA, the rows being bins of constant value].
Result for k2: 117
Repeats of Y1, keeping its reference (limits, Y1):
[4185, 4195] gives 4190.7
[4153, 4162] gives 4156.4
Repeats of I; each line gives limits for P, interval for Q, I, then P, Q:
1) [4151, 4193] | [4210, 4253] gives 2.25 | 8.4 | 7.9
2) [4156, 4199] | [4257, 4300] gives 2.18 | 8.4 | 8.1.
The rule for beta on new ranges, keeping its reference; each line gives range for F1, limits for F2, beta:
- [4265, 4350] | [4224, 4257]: 0.28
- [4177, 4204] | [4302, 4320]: 0.15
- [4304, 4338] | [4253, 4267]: 0.15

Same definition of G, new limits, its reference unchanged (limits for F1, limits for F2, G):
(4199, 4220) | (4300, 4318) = -1.07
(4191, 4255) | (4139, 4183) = -1.19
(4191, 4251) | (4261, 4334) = -1.21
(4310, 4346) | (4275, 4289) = -0.80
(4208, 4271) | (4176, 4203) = -1.10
